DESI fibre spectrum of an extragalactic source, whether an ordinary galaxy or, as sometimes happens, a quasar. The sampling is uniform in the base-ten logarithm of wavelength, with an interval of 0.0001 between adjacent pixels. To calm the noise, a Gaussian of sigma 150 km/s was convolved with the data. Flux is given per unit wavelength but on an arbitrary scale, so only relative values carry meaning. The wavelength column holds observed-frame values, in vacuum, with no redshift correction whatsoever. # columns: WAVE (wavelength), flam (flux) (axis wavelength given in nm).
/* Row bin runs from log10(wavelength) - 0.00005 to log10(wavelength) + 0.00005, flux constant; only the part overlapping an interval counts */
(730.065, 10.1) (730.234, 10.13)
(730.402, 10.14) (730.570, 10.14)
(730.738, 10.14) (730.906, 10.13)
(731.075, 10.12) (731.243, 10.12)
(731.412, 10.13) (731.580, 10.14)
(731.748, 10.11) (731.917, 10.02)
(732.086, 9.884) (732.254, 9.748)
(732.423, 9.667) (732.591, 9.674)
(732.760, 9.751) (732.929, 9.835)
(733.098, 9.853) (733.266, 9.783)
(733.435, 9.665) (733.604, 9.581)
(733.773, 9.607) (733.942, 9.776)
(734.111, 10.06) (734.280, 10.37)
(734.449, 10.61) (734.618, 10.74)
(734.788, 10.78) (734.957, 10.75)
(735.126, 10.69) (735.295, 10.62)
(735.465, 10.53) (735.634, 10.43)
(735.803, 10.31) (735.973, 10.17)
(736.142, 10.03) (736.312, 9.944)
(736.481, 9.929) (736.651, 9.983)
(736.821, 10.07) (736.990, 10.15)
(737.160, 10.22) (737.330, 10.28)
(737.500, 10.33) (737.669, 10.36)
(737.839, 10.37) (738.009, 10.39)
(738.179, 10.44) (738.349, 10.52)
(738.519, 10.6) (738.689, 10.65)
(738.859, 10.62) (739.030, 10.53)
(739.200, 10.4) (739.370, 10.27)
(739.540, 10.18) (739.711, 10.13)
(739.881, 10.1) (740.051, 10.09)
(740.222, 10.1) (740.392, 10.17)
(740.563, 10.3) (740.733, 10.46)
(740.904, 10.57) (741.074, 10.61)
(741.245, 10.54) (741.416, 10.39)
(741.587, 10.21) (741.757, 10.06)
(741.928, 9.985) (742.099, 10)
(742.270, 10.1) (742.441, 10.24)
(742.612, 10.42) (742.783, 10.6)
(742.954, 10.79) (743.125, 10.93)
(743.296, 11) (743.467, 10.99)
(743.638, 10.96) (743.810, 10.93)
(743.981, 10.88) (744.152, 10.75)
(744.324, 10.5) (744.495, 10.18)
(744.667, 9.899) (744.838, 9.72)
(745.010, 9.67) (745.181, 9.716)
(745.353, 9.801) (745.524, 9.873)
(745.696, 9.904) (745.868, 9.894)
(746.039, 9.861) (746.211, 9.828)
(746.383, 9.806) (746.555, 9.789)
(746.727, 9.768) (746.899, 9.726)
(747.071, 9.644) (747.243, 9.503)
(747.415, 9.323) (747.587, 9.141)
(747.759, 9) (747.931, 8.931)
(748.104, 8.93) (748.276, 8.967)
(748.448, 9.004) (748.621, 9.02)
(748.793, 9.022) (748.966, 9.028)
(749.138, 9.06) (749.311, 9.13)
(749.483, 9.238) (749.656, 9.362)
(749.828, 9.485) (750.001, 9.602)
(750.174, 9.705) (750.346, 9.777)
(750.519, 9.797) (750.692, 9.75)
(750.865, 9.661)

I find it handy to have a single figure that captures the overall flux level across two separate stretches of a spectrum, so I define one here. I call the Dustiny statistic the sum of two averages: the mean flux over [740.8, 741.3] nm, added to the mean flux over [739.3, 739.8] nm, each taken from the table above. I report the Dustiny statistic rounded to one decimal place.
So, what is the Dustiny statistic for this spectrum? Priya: 20.8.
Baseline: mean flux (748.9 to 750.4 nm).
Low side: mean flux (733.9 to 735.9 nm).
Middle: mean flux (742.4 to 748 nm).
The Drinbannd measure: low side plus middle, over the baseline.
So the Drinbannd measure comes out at 2.19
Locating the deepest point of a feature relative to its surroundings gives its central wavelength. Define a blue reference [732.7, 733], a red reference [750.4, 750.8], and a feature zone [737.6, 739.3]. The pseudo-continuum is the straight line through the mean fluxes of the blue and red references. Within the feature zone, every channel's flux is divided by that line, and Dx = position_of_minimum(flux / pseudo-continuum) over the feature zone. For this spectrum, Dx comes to 737.669 nm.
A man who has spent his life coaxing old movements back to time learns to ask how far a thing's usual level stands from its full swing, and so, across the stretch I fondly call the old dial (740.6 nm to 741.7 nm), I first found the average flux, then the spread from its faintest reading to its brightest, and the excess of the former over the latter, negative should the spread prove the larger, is 10.1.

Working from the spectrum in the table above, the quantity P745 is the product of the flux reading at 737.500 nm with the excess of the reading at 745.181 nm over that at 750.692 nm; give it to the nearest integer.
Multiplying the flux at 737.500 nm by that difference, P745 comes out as 0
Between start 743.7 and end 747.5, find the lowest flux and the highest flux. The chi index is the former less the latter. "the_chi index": -1.6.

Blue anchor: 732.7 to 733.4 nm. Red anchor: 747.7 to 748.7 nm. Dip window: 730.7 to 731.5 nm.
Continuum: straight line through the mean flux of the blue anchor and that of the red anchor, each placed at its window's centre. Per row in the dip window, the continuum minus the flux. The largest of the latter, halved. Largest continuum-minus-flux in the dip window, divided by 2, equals -0.1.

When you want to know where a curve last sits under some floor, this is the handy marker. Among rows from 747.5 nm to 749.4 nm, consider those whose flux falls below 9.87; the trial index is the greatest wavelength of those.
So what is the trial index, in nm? 749.311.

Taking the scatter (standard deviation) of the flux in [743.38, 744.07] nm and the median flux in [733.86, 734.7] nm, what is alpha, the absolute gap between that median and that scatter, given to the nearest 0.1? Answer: 10.3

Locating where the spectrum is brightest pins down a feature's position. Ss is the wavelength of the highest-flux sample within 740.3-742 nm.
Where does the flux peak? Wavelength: 741.074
